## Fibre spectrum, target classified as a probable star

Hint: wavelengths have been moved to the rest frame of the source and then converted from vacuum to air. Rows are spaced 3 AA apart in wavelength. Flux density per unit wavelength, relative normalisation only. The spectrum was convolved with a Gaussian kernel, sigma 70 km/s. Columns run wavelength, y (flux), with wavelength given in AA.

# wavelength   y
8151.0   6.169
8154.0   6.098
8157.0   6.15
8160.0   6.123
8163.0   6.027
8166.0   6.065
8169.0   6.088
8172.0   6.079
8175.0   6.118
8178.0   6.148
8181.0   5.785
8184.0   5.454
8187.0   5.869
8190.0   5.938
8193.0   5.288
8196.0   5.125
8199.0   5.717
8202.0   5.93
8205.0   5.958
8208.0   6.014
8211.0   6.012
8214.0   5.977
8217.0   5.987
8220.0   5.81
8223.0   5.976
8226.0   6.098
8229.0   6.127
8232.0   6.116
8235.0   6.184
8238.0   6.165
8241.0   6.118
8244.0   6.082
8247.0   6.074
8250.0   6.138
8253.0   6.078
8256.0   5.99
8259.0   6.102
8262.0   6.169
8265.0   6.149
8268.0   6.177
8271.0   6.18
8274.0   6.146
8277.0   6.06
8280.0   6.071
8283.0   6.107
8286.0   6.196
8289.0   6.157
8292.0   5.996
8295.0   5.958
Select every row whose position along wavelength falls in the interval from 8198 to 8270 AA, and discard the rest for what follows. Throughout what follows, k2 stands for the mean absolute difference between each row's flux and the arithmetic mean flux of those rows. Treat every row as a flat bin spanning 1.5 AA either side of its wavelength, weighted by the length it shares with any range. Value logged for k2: 0.09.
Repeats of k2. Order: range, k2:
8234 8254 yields 0.04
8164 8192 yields 0.17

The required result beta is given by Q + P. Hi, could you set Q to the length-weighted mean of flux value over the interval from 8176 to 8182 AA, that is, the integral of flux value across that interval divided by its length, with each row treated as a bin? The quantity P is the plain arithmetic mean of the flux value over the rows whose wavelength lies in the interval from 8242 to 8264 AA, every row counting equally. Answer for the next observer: 12.1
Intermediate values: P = 6.09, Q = 5.99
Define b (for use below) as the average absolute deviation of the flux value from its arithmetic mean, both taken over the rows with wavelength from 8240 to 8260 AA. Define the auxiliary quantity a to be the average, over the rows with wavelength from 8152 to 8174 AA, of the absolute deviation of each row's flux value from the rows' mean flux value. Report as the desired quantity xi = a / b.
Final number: 0.93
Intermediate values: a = 0.029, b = 0.03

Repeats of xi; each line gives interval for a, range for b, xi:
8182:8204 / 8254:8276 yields 5.83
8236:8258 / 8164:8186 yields 0.21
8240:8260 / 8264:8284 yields 0.76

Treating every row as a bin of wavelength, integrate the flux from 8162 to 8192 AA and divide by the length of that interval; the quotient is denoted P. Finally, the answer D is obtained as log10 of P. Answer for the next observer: 0.774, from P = 5.94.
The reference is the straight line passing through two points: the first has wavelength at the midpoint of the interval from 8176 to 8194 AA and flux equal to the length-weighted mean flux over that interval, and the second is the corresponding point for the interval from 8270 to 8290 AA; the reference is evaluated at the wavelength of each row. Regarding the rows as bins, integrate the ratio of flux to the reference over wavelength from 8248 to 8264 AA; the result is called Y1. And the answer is 16.2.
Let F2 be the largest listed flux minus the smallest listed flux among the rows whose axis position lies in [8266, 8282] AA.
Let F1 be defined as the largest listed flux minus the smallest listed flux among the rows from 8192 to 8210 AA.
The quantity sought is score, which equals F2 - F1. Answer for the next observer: -0.77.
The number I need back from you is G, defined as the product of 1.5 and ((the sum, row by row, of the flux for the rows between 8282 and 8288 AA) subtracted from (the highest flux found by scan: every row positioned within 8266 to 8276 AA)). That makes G -9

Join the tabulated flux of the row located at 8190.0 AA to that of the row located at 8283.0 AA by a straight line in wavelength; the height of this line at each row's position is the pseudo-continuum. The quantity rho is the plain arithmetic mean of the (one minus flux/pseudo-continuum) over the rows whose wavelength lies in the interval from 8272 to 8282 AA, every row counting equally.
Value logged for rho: 0.0006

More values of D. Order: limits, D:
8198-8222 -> 0.773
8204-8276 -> 0.784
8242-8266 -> 0.785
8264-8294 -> 0.787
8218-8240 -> 0.783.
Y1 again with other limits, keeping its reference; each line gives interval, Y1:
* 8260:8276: 16.2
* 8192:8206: 13.5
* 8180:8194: 13.8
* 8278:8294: 15.9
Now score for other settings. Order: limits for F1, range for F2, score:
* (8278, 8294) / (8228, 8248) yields -0.09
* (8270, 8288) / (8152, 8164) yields -0.01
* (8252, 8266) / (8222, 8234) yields -0.03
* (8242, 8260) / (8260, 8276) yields -0.11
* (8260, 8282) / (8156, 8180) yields 0.00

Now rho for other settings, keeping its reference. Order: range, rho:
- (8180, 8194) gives 0.0448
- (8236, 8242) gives -0.0188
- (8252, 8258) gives 0.0035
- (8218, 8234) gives -0.0036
